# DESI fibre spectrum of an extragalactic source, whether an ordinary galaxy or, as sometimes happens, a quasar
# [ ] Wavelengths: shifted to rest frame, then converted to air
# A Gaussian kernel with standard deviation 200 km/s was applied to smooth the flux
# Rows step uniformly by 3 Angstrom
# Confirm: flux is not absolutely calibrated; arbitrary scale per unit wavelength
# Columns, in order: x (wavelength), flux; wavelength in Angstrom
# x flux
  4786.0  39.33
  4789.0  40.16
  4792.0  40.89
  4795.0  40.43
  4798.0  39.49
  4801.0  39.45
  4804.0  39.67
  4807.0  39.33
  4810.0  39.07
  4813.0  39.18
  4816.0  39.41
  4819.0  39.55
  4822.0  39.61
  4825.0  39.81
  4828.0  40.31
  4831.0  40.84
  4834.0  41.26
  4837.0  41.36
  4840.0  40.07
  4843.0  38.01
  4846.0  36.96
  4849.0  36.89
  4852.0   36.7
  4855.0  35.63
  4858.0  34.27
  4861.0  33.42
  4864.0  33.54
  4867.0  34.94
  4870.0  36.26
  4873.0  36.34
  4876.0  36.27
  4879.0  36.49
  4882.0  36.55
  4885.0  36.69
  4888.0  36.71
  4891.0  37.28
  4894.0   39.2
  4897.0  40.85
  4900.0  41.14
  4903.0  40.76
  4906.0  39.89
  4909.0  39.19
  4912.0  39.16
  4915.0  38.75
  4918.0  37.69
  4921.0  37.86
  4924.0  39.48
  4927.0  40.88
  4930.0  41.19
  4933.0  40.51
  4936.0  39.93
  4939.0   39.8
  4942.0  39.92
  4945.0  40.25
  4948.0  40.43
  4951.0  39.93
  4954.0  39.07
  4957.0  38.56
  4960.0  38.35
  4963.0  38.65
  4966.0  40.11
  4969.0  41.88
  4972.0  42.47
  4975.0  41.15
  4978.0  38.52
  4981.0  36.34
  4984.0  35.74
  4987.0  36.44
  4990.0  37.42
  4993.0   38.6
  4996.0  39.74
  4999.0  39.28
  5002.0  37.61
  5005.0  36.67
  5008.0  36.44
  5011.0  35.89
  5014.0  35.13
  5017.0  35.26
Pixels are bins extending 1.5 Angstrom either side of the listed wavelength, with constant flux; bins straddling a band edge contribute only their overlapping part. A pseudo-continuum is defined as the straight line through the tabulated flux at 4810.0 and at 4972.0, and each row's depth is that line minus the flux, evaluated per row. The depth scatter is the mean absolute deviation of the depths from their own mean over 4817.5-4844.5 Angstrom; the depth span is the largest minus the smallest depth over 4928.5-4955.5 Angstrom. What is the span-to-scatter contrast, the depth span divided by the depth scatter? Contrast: 3.6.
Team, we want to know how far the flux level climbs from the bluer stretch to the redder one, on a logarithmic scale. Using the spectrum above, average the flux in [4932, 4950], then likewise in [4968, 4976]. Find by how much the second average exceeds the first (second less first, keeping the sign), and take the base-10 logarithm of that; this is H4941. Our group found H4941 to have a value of 0.2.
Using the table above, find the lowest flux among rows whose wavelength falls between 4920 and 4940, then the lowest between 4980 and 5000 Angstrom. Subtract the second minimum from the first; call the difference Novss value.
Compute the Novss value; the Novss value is 2.1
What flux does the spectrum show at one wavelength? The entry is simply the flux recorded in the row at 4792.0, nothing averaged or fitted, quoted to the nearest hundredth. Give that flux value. 40.89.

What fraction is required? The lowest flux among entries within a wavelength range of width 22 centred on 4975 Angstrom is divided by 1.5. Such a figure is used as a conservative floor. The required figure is 23.8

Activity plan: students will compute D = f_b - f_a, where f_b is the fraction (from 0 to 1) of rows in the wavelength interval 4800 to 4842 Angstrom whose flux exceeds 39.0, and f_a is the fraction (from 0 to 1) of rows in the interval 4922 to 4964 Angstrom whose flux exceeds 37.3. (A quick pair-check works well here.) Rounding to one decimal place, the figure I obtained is 0.0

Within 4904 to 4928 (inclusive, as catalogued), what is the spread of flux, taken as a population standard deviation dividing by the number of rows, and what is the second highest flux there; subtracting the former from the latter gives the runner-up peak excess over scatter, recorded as 38.9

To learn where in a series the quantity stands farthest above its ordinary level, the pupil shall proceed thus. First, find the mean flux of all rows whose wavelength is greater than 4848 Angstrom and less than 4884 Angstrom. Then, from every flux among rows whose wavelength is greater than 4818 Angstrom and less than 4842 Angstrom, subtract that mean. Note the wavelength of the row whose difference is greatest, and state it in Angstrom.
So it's 4837.0 Angstrom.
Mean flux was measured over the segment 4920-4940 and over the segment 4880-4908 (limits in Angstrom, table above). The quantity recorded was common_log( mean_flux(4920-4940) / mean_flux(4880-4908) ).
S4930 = 0.01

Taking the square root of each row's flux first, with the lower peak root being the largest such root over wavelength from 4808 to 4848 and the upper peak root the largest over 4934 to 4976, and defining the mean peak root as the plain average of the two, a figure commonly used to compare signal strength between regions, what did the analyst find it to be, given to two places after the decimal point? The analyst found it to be 6.47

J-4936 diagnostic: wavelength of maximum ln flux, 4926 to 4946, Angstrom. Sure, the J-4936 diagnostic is 4930.0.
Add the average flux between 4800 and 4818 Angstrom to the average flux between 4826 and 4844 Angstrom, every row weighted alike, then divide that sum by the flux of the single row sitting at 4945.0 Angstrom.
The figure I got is 1.98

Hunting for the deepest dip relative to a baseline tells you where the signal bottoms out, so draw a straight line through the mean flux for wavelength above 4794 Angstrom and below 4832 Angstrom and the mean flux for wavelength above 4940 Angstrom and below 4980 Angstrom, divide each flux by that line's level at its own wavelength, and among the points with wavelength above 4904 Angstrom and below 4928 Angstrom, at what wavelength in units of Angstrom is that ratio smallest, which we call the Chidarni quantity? 4918.0 Angstrom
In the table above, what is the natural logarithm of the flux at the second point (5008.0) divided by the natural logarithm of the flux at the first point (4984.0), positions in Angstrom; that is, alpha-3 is 1.01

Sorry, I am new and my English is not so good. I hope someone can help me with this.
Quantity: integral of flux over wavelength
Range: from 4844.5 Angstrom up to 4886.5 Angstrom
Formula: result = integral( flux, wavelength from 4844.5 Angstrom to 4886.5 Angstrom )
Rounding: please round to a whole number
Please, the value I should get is 1503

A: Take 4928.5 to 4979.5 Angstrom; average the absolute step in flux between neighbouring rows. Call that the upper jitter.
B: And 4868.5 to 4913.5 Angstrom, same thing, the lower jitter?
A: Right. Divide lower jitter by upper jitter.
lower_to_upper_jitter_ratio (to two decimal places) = 0.66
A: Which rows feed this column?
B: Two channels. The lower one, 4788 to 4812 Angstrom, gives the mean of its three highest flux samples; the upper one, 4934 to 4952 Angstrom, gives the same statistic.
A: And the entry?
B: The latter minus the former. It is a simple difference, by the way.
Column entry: -0.29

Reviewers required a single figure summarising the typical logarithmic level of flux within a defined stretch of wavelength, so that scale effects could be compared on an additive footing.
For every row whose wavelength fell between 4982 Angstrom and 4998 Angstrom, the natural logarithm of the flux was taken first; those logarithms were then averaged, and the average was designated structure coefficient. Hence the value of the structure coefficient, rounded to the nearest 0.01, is 3.63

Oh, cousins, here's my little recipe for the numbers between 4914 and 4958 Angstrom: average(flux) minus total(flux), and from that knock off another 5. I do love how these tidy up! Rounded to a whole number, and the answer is -560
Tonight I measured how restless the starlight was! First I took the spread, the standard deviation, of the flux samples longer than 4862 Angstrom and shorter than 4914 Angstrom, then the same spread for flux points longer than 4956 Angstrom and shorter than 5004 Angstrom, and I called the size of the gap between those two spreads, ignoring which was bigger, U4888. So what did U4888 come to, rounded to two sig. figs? 0.28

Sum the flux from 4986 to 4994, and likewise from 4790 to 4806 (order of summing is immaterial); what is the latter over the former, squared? 3.2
